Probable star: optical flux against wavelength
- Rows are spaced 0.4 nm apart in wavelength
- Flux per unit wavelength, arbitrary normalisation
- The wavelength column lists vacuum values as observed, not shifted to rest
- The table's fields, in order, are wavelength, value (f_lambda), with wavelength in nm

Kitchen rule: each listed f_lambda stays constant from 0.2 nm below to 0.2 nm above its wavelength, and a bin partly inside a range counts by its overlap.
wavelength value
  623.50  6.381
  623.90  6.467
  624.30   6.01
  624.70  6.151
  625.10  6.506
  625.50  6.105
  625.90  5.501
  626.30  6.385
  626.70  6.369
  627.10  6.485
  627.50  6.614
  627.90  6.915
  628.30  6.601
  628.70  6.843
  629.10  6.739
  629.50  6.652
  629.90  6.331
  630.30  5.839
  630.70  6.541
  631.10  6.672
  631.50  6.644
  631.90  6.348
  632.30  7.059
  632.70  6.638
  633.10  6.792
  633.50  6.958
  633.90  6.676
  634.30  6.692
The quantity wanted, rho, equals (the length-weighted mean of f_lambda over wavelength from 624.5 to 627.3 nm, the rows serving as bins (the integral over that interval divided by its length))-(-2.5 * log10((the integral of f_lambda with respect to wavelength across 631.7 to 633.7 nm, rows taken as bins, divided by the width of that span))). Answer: 8.3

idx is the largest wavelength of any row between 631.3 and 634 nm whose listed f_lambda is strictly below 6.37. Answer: 631.90 nm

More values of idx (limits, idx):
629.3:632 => 631.90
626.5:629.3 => 626.70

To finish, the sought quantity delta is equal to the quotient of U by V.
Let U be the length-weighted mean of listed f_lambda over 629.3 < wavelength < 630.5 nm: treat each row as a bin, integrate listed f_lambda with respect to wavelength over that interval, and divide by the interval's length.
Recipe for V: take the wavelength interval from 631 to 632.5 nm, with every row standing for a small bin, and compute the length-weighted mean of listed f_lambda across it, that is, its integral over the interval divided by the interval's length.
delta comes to 0.94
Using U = 6.3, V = 6.68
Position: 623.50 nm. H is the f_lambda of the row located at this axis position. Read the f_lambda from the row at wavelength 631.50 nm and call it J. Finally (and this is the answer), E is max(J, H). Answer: 6.6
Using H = 6.381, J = 6.644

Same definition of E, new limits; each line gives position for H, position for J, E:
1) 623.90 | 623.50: 6.5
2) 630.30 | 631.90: 6.3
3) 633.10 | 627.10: 6.8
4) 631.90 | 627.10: 6.5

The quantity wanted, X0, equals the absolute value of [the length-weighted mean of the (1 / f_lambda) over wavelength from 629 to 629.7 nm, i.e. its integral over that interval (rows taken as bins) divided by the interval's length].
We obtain 0.1495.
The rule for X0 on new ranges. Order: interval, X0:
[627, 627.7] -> 0.1525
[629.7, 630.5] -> 0.1646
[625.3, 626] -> 0.1715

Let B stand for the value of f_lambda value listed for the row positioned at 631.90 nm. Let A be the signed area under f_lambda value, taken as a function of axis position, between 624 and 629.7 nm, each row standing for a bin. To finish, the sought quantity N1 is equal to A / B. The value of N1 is 5.8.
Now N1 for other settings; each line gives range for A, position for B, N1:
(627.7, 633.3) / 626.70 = 5.8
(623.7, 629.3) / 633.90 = 5.4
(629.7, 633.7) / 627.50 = 4.0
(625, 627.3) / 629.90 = 2.3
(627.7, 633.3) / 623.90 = 5.7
